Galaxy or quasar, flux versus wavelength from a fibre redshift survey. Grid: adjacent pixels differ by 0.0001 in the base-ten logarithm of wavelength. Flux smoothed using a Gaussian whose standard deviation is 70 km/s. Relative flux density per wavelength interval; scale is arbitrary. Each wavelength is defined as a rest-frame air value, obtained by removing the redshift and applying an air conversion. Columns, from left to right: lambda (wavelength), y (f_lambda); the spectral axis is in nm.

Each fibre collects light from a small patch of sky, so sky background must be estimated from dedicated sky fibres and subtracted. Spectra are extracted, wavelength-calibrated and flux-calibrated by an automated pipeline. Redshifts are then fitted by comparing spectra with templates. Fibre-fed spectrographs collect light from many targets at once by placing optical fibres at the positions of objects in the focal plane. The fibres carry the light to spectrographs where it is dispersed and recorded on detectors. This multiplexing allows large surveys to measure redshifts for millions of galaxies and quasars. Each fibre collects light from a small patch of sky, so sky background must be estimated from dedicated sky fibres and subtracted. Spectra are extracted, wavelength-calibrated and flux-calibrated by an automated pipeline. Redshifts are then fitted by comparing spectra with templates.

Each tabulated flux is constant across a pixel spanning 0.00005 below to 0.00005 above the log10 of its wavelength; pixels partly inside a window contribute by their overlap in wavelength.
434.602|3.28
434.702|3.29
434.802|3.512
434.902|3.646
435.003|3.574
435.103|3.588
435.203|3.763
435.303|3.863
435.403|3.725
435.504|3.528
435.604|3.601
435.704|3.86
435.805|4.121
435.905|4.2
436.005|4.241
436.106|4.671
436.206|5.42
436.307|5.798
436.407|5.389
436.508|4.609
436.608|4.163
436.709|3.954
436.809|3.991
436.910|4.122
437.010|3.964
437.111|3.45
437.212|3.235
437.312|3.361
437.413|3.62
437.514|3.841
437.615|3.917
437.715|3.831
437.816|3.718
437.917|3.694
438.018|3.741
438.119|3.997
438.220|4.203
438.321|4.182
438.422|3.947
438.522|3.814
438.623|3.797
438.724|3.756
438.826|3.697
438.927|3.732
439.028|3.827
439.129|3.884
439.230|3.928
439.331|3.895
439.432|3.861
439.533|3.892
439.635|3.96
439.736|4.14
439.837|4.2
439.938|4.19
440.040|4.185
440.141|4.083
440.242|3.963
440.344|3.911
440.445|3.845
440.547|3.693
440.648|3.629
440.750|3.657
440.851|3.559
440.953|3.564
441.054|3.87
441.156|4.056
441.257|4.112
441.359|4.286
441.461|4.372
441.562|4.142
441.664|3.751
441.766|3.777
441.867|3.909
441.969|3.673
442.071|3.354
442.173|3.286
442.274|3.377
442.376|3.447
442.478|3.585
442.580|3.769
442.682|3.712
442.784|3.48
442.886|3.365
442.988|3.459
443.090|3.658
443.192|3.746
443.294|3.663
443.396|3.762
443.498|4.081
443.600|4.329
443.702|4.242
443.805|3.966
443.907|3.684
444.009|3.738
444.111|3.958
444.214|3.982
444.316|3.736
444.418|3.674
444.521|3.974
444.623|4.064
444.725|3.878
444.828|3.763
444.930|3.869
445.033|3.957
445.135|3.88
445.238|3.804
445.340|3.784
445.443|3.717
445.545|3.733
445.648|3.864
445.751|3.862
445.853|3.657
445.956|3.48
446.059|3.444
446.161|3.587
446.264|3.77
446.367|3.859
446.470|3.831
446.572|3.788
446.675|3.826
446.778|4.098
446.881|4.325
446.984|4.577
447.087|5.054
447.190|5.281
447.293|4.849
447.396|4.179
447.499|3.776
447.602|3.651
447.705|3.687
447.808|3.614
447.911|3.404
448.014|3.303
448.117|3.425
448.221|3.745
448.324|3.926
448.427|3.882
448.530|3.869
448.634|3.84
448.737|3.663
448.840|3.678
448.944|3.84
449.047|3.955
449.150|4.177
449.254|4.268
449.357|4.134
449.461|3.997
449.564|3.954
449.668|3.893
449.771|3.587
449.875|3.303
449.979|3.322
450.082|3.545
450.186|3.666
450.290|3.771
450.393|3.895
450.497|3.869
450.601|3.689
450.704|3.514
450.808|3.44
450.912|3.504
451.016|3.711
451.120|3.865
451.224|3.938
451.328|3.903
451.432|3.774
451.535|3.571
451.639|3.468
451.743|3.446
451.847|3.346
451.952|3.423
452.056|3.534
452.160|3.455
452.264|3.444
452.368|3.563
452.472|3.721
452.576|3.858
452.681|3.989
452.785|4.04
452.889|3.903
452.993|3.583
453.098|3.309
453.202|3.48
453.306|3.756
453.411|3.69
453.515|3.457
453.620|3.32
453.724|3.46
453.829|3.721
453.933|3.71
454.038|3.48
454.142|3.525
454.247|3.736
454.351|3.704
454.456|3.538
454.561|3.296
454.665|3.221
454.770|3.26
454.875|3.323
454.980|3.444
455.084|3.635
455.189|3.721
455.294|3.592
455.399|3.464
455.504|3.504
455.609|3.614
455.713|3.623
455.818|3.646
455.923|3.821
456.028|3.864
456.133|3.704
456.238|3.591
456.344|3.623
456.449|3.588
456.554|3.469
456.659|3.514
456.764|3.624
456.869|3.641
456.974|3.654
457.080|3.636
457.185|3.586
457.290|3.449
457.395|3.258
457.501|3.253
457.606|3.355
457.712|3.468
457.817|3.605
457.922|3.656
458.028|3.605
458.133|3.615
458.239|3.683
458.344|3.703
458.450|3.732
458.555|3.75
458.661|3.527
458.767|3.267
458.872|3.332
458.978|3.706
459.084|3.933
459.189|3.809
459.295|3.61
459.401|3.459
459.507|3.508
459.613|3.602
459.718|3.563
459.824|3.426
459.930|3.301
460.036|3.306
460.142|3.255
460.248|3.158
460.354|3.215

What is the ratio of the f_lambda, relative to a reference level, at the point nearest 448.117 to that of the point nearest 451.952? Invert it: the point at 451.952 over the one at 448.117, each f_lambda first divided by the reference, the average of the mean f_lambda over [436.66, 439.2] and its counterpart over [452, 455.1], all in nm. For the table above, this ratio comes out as 1.00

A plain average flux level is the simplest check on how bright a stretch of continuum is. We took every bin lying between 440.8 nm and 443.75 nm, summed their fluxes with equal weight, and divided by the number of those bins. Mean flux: 3.77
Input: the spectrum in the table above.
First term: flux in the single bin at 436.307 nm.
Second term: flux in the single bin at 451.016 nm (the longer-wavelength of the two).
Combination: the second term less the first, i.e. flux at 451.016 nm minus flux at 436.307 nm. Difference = -2.1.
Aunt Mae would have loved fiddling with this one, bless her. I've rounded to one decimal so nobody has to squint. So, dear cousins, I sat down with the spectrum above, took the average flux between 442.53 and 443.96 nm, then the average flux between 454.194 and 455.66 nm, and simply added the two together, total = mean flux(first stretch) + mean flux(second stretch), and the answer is 7.3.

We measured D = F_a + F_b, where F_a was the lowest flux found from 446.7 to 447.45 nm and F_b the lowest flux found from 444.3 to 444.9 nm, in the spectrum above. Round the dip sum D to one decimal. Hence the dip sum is 7.8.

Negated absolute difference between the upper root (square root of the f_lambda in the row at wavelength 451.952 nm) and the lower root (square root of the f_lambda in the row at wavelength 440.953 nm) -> -0.038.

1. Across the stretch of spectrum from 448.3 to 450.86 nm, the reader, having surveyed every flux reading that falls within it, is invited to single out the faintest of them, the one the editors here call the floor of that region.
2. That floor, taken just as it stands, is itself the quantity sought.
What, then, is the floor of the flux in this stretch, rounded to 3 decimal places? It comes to 3.303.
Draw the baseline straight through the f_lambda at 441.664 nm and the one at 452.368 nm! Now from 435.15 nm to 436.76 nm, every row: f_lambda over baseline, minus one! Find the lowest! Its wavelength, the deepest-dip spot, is 435.504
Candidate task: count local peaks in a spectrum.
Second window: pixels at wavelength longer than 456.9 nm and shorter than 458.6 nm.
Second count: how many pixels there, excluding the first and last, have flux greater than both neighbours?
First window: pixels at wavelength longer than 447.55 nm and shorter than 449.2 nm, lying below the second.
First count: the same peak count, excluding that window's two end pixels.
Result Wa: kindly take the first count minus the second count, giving 1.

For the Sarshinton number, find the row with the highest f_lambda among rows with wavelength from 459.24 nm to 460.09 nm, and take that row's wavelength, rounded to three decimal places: 459.295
